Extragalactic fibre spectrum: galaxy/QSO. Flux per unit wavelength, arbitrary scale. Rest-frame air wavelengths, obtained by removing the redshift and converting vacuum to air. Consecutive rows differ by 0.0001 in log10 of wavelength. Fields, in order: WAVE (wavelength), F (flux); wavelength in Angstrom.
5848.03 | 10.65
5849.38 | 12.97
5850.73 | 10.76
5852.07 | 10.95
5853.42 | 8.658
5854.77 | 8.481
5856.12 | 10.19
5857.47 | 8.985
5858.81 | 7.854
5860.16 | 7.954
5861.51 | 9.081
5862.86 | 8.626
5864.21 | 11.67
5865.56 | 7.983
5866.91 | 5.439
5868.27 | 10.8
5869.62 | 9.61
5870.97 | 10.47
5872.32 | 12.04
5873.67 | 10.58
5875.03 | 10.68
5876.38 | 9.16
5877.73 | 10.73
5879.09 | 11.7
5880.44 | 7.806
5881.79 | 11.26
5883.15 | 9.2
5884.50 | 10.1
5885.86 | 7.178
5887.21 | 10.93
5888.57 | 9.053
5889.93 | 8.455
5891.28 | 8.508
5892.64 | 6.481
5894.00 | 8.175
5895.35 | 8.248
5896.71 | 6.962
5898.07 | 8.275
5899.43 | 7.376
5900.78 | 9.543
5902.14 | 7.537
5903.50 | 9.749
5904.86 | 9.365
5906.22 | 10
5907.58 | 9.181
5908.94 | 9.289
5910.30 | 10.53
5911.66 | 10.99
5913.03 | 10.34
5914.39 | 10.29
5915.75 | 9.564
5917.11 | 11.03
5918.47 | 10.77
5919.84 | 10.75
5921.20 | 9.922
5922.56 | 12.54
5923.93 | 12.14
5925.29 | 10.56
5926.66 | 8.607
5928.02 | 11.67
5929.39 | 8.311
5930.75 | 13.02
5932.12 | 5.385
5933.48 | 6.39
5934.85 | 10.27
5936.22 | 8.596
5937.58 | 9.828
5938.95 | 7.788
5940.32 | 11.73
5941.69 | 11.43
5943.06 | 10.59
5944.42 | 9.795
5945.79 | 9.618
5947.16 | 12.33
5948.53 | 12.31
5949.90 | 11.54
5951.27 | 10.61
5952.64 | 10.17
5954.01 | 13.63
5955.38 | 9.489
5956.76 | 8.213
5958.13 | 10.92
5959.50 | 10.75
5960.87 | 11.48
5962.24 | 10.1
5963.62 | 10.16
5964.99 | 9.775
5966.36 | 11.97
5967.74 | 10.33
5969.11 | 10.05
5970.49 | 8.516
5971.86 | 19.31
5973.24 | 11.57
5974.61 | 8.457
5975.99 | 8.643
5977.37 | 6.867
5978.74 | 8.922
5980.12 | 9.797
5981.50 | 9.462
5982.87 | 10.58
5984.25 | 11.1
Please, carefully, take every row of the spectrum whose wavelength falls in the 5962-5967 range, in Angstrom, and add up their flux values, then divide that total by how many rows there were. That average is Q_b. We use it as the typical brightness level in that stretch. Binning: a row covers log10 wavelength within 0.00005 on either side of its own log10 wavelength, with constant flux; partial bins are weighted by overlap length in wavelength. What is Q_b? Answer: 10.5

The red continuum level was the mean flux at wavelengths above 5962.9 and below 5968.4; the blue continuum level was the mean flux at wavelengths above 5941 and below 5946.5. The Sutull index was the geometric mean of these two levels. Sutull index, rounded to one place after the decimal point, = 10.5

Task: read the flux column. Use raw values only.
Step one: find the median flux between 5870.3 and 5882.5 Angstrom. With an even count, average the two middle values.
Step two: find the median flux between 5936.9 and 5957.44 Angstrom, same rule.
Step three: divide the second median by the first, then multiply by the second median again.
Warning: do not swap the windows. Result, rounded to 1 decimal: 10.5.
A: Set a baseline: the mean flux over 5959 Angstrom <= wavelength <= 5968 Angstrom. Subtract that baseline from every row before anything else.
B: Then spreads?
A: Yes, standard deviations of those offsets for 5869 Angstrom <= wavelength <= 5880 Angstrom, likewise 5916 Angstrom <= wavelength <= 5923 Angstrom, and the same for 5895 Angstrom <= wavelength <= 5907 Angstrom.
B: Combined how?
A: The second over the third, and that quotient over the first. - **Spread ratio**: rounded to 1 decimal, 0.9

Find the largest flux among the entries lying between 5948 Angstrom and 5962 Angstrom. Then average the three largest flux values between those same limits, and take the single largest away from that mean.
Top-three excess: -1.14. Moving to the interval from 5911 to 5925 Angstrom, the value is -0.64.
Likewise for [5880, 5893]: -0.50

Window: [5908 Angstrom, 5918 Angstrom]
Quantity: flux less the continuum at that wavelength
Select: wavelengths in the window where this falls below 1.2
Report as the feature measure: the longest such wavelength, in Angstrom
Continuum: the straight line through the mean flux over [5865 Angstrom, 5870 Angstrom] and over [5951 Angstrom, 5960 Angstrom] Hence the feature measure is 5915.75 Angstrom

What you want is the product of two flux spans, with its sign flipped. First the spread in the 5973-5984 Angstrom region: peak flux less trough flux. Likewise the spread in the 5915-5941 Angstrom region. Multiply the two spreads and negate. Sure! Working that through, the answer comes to -36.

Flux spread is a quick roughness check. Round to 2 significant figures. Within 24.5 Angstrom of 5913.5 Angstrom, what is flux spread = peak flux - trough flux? 7.6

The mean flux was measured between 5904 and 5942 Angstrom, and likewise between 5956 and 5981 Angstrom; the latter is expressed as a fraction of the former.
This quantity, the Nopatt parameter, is 1.03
